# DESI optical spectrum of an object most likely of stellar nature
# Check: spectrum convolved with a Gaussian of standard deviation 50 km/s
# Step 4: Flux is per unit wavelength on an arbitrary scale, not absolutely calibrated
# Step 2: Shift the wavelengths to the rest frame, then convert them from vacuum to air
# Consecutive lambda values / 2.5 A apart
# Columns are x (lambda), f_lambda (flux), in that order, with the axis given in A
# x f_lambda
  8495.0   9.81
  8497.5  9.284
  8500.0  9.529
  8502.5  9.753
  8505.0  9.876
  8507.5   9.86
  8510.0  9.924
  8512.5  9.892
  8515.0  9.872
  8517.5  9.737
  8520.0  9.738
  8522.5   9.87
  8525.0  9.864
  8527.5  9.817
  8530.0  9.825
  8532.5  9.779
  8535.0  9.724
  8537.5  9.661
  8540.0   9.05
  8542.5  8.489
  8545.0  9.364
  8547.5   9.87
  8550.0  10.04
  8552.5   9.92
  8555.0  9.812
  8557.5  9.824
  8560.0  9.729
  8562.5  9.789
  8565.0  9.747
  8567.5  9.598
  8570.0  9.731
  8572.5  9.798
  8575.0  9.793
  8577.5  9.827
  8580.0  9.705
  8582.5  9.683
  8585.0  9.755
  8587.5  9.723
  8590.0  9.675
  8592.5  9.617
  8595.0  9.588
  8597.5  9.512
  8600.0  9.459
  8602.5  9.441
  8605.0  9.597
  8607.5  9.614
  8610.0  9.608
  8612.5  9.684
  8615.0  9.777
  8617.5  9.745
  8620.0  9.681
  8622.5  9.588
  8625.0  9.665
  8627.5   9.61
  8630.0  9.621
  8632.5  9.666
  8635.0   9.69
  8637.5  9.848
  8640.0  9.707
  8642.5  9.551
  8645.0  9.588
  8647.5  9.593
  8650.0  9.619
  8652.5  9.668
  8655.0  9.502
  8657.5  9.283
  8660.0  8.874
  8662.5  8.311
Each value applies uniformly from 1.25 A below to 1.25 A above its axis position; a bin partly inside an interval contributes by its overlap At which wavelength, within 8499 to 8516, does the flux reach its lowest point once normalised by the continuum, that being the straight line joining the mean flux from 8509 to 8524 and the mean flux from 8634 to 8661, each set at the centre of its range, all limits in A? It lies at 8500.0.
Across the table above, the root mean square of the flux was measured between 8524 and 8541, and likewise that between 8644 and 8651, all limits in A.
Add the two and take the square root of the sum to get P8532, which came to 4.39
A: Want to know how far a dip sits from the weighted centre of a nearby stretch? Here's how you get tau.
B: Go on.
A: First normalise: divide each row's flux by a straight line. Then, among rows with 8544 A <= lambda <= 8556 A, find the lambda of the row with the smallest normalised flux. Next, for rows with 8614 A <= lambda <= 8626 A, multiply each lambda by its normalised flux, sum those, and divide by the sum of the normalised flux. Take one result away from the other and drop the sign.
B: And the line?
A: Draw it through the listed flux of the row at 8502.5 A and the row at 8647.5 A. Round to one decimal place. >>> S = 75.0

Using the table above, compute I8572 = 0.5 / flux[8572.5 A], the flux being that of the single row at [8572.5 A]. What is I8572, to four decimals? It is 0.0510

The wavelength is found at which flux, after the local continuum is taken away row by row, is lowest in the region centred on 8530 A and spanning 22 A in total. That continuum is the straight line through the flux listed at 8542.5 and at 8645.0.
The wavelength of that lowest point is 8540.0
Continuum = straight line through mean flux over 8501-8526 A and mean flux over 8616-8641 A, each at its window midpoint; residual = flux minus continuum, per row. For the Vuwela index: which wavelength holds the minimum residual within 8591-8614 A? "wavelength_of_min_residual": 8602.5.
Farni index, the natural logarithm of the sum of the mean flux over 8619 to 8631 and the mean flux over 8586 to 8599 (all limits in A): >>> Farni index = 2.96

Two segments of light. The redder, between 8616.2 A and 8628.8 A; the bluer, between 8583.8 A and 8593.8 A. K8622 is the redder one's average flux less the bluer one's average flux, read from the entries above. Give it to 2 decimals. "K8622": -0.03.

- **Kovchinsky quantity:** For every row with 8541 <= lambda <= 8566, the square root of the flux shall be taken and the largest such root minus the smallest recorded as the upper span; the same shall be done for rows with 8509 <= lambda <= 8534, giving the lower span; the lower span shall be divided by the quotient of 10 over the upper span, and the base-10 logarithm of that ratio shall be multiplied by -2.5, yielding 7.8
